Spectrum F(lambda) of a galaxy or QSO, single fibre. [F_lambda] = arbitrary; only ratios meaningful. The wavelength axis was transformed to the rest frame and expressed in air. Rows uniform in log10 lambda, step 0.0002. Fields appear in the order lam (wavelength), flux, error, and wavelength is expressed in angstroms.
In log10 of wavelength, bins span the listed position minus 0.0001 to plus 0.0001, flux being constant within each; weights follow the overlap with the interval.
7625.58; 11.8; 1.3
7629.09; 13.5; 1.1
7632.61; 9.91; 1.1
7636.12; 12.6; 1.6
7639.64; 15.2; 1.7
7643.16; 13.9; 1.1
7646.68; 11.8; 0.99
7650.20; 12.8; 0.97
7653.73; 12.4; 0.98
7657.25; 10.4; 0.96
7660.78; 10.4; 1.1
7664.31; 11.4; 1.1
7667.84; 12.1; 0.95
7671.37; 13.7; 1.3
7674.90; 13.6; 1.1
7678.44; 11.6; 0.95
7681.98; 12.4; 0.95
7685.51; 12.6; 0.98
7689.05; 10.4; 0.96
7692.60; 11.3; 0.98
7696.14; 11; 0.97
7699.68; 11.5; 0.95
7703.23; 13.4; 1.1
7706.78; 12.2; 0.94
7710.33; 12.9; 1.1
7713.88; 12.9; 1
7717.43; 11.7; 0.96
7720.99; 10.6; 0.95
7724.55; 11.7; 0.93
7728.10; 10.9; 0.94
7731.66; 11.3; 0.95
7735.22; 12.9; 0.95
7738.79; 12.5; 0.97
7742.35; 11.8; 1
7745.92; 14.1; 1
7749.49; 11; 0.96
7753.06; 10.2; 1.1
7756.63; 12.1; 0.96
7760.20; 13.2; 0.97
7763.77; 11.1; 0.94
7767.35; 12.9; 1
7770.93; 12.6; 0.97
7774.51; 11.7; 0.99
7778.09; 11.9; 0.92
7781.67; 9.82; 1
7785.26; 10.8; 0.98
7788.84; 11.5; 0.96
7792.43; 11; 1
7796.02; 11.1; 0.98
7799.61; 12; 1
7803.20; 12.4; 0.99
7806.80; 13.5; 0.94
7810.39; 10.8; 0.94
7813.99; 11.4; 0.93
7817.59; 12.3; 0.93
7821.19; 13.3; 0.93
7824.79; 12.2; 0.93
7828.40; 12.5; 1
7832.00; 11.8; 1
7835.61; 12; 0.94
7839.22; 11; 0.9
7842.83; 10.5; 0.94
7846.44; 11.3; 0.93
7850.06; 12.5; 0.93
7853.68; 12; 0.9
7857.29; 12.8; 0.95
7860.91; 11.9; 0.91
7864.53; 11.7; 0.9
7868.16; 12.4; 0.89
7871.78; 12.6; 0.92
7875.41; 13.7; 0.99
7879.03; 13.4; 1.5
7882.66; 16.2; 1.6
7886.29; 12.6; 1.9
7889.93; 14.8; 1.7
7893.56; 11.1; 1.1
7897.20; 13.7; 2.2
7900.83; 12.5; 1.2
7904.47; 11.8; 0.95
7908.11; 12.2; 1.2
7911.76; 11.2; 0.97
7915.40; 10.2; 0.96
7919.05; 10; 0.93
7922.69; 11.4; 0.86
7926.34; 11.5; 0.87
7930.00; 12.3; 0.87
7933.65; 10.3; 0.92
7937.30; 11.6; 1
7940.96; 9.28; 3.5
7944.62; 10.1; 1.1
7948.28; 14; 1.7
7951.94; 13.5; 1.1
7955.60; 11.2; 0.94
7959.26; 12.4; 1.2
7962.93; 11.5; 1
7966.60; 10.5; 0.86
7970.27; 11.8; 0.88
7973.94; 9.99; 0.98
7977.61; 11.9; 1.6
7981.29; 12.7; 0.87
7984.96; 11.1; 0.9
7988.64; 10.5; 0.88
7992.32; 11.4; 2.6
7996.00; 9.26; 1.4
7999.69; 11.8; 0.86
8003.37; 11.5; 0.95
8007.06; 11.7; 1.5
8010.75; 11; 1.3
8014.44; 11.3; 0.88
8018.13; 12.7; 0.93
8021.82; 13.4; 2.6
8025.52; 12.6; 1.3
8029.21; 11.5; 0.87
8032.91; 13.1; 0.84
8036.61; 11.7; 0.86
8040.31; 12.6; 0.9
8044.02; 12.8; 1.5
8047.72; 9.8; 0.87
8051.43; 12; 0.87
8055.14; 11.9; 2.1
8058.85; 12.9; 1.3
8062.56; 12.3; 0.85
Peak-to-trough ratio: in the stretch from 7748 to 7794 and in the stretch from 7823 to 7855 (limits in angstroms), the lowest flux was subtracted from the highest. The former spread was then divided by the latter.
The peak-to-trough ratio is 1.69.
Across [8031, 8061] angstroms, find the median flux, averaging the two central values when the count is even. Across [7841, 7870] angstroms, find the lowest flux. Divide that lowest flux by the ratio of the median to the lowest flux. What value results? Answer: 9.0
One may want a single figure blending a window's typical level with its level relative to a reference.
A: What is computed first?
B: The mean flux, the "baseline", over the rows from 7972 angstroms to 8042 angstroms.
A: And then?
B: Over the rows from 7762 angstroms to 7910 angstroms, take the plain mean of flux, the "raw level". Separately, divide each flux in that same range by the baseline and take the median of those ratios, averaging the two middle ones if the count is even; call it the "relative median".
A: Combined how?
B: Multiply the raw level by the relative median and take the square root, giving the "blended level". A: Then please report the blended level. 3.54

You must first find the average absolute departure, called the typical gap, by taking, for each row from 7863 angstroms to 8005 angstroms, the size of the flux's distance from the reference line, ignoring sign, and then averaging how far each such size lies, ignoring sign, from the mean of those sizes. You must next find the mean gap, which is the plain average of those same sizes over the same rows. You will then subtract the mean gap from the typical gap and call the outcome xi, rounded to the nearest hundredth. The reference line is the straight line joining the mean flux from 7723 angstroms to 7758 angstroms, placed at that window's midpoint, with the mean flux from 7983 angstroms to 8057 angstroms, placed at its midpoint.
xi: -0.32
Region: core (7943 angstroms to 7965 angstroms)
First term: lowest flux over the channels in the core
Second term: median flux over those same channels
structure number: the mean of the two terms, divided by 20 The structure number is 0.551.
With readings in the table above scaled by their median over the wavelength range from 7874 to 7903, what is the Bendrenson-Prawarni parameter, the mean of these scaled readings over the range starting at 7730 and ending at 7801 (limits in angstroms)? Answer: 0.869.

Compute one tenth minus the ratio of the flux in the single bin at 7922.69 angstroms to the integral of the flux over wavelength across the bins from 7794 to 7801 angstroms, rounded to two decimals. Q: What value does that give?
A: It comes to -0.04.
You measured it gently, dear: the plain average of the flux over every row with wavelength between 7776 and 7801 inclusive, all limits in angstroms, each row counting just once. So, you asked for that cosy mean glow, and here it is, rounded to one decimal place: 11.2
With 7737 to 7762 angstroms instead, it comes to 12.1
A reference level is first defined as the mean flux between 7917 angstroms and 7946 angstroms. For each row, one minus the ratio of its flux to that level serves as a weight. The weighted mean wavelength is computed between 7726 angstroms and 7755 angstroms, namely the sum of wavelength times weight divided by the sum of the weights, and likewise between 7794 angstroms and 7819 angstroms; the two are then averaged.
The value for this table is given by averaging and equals 7773.5 angstroms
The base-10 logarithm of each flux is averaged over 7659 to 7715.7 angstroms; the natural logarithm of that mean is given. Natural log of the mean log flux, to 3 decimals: 0.078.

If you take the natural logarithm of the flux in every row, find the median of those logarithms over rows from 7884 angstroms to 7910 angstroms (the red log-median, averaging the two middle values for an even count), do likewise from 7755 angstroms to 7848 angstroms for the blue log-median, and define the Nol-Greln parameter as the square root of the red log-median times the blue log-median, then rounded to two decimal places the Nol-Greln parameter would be 2.50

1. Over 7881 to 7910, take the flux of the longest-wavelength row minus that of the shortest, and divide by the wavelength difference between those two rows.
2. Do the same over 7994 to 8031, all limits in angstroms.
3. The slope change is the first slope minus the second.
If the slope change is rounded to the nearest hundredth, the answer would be -0.22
